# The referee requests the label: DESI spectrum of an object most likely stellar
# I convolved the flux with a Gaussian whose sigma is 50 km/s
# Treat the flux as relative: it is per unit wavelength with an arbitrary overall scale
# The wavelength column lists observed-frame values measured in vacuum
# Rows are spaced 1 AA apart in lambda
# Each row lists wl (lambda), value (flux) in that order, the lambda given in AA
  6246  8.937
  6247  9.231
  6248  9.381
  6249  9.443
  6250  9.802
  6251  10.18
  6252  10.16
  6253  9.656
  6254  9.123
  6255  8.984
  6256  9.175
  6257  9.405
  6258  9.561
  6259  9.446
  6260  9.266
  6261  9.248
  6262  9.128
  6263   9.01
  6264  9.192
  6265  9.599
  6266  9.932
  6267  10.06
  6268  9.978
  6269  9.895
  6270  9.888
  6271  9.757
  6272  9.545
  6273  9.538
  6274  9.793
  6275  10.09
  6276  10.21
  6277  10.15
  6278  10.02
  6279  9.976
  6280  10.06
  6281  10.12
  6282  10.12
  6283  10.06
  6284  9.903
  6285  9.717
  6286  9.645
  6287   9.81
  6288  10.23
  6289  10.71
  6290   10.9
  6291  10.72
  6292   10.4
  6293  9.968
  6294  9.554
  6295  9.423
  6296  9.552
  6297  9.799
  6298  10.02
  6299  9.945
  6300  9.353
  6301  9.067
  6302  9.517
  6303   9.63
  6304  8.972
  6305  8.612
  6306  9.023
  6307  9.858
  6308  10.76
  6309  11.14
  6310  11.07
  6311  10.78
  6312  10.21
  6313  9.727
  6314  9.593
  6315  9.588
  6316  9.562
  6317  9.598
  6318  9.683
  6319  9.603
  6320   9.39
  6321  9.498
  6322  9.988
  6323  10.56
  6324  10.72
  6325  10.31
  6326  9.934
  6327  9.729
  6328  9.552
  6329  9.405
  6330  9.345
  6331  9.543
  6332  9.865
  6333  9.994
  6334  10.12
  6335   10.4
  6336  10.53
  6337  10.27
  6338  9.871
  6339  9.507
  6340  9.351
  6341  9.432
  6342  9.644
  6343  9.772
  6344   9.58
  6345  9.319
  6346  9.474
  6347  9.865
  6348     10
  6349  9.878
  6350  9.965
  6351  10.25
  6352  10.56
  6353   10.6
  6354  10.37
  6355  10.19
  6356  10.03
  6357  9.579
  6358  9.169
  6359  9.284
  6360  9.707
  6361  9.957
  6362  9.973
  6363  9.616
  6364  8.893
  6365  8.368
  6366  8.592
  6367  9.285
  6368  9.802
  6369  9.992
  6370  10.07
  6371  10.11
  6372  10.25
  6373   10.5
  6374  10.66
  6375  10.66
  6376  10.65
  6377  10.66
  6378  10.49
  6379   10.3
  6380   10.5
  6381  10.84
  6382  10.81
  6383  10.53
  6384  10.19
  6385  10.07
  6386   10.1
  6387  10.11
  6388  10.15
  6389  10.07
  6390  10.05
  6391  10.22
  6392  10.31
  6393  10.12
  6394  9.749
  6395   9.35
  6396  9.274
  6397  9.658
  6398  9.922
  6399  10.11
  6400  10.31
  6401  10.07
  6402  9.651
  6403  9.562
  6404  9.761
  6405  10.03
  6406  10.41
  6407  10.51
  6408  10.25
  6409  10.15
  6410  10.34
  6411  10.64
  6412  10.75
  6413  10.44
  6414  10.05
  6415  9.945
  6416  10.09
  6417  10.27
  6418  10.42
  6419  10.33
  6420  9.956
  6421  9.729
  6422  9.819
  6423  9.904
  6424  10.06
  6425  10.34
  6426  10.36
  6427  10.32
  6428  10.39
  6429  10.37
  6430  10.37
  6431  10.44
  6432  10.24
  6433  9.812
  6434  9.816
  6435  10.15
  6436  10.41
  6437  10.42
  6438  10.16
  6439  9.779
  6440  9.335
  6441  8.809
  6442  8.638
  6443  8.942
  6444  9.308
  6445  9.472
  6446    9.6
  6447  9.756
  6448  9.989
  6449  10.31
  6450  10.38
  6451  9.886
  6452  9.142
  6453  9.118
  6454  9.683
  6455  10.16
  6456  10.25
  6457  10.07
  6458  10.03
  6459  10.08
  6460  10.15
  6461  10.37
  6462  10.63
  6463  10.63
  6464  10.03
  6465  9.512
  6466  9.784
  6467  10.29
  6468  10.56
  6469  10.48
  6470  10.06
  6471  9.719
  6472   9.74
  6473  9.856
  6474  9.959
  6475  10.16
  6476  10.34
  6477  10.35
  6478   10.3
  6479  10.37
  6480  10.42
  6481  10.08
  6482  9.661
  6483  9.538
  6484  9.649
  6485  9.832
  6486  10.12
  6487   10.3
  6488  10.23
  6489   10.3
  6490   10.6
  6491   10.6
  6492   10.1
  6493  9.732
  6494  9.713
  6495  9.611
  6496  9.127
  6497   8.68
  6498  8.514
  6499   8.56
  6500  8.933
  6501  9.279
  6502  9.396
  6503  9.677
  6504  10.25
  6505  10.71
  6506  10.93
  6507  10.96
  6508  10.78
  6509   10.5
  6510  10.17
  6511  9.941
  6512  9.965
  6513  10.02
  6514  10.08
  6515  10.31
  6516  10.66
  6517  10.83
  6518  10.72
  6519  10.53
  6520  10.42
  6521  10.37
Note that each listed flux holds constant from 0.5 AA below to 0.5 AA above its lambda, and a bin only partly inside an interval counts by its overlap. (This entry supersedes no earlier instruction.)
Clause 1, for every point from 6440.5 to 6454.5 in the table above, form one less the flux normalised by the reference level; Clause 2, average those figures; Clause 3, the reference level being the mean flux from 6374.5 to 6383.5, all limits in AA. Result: 0.10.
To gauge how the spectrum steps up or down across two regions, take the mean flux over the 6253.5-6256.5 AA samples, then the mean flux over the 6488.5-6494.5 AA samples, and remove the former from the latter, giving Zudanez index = 1.1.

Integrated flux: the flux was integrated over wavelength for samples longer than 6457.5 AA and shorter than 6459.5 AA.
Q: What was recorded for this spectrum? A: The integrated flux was 20.1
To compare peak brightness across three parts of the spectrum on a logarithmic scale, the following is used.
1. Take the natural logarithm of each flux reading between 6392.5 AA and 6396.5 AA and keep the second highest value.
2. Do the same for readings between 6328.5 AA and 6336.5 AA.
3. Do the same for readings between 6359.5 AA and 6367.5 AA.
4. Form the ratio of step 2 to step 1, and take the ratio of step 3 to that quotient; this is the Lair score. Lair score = 2.23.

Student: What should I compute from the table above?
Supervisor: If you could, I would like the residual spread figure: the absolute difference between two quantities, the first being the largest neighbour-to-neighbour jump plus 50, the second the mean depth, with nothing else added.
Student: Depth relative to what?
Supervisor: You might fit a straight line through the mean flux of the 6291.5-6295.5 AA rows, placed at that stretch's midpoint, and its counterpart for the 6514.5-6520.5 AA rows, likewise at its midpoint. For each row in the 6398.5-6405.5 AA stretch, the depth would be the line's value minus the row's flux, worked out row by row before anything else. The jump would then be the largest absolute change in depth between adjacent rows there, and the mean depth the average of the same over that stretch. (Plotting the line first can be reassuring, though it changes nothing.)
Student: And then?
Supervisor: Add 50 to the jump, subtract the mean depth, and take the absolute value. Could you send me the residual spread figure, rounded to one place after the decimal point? 50.2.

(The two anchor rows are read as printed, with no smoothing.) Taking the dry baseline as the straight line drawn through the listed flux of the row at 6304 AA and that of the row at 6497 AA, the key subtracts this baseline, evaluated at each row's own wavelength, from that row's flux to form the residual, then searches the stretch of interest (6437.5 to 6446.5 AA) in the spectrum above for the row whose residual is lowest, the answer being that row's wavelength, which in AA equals 6442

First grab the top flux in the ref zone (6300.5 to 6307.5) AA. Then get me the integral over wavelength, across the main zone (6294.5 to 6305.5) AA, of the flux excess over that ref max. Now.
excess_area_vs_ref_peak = -4.5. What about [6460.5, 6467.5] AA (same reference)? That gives 2.2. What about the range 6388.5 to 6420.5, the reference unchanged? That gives 7.3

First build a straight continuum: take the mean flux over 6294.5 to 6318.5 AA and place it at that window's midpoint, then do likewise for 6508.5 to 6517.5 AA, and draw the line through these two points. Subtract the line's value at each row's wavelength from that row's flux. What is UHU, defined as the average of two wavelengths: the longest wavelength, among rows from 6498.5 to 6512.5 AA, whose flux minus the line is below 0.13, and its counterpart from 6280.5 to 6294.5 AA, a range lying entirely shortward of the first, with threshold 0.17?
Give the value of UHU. 6403.0 AA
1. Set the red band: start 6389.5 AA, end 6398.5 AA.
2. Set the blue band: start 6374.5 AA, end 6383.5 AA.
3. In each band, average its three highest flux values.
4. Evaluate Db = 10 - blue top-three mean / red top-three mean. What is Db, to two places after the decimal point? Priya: 8.95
